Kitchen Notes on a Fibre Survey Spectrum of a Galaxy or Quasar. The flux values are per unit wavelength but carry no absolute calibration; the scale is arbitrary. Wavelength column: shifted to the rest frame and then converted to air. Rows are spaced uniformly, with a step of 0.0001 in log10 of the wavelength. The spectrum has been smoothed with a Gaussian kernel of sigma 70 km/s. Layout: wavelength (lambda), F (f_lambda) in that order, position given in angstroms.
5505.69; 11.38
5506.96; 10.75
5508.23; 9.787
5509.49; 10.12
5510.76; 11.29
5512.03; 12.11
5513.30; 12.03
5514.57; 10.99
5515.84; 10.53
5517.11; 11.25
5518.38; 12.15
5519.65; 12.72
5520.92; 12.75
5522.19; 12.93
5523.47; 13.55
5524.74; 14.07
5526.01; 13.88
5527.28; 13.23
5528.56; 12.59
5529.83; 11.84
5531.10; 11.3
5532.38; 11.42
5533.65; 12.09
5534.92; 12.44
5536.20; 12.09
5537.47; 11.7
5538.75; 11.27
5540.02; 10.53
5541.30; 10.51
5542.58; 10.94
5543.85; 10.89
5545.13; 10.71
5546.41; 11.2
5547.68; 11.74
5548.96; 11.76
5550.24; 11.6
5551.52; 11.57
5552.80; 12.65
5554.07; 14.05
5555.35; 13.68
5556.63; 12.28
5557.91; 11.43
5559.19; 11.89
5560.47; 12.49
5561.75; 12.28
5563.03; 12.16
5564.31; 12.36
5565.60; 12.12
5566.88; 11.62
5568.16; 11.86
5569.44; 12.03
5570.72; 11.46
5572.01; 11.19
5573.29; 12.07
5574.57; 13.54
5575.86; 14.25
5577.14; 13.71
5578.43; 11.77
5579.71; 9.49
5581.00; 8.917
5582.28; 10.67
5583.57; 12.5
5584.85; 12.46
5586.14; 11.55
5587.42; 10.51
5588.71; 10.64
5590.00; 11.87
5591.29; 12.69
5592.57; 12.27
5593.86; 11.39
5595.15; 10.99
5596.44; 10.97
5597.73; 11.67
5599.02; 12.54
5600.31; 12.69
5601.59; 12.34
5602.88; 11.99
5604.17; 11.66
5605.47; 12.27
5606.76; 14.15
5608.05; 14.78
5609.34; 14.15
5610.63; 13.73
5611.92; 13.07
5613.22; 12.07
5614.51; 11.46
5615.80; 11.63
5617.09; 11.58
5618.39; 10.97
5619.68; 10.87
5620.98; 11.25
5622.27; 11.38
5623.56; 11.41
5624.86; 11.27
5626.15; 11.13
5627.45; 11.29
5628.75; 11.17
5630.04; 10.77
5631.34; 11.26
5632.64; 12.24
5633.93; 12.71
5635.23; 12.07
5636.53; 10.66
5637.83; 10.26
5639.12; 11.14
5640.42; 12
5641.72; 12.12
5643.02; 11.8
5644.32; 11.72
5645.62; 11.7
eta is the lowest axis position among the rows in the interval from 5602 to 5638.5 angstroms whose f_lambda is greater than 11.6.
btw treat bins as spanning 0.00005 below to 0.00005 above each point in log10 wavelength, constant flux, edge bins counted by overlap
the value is 5602.88 angstroms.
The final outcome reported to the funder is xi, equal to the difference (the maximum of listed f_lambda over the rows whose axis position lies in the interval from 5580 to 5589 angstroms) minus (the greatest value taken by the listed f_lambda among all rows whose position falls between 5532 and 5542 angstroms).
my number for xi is 0.1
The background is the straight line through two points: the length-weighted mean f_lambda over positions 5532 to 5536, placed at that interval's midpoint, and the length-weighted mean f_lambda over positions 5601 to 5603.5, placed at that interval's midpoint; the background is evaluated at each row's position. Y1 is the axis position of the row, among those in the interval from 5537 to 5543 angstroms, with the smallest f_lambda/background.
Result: 5541.30 angstroms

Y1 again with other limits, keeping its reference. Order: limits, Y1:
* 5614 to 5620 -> 5619.68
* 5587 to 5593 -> 5587.42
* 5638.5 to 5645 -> 5639.12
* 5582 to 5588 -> 5587.42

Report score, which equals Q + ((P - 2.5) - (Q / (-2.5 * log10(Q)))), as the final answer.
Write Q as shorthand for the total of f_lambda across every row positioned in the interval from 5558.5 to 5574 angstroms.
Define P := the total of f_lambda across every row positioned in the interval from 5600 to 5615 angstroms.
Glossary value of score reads 322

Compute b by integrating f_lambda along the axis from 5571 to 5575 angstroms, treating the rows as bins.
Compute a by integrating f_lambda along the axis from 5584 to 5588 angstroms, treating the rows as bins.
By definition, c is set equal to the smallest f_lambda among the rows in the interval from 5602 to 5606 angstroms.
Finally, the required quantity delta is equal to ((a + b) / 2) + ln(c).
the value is 49.9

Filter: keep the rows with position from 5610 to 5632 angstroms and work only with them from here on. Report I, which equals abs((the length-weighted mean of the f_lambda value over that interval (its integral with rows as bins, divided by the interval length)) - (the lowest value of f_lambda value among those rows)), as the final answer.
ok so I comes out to 0.77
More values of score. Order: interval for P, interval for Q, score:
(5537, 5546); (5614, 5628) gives 222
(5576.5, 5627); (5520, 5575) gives 1056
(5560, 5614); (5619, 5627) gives 588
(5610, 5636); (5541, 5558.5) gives 426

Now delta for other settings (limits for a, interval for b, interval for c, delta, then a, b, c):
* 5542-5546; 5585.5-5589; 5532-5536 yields 43.3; 43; 38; 11.42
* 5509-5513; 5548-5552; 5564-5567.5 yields 48.3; 45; 47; 11.62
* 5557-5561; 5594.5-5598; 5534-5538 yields 45.9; 48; 39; 11.7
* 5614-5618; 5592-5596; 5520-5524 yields 48.6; 46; 46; 12.75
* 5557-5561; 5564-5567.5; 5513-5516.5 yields 47.2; 48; 42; 10.53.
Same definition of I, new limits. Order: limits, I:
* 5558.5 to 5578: 1.13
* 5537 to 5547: 0.44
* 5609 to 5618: 0.97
